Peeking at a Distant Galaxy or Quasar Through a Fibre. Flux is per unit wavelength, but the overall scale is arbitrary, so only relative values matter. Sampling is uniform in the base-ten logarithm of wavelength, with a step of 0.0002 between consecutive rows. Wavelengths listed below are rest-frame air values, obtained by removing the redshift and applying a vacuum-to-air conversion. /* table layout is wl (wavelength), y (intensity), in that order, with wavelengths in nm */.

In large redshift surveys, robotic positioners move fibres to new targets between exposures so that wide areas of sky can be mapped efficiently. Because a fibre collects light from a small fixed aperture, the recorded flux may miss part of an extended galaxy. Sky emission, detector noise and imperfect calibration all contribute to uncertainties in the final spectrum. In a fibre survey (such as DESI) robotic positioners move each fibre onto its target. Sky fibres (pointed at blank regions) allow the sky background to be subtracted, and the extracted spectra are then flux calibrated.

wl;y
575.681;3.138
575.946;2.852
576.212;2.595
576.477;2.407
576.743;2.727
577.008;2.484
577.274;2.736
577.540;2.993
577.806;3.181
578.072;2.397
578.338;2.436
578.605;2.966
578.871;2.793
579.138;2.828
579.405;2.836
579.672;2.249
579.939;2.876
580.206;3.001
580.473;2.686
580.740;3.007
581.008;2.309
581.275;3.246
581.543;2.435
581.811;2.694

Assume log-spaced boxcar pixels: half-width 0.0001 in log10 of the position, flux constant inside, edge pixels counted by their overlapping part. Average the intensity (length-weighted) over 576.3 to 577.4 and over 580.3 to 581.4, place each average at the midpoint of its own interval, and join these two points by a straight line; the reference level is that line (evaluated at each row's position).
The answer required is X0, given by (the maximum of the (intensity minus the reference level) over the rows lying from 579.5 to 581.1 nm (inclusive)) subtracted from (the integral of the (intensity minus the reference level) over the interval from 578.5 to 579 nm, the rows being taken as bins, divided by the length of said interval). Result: -0.04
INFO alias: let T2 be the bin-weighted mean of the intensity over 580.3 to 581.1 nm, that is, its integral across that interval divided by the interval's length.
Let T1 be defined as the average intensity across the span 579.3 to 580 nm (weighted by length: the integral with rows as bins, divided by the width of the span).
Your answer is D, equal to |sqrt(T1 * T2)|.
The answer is 2.66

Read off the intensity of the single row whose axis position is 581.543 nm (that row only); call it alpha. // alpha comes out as 2.435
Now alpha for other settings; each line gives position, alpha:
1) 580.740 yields 3.007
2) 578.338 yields 2.436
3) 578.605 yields 2.966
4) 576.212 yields 2.595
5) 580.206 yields 3.001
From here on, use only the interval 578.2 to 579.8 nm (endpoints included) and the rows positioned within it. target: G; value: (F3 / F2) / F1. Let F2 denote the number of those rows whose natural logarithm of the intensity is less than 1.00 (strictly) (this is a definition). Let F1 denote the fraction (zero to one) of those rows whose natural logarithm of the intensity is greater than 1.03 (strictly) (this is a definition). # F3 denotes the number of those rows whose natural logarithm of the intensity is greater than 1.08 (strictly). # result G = 1.00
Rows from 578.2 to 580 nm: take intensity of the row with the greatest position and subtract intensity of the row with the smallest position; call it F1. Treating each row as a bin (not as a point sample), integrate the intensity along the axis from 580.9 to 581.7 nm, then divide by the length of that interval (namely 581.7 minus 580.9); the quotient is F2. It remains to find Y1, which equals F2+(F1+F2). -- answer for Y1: 5.8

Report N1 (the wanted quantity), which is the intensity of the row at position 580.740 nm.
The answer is 3.007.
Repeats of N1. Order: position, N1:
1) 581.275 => 3.246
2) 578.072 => 2.397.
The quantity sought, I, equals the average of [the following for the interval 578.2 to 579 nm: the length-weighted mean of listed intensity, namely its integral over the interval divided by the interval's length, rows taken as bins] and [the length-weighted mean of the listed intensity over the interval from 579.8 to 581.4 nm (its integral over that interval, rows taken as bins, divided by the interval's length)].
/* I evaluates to 2.79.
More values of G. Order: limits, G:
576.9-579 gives 2.67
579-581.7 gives 1.25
